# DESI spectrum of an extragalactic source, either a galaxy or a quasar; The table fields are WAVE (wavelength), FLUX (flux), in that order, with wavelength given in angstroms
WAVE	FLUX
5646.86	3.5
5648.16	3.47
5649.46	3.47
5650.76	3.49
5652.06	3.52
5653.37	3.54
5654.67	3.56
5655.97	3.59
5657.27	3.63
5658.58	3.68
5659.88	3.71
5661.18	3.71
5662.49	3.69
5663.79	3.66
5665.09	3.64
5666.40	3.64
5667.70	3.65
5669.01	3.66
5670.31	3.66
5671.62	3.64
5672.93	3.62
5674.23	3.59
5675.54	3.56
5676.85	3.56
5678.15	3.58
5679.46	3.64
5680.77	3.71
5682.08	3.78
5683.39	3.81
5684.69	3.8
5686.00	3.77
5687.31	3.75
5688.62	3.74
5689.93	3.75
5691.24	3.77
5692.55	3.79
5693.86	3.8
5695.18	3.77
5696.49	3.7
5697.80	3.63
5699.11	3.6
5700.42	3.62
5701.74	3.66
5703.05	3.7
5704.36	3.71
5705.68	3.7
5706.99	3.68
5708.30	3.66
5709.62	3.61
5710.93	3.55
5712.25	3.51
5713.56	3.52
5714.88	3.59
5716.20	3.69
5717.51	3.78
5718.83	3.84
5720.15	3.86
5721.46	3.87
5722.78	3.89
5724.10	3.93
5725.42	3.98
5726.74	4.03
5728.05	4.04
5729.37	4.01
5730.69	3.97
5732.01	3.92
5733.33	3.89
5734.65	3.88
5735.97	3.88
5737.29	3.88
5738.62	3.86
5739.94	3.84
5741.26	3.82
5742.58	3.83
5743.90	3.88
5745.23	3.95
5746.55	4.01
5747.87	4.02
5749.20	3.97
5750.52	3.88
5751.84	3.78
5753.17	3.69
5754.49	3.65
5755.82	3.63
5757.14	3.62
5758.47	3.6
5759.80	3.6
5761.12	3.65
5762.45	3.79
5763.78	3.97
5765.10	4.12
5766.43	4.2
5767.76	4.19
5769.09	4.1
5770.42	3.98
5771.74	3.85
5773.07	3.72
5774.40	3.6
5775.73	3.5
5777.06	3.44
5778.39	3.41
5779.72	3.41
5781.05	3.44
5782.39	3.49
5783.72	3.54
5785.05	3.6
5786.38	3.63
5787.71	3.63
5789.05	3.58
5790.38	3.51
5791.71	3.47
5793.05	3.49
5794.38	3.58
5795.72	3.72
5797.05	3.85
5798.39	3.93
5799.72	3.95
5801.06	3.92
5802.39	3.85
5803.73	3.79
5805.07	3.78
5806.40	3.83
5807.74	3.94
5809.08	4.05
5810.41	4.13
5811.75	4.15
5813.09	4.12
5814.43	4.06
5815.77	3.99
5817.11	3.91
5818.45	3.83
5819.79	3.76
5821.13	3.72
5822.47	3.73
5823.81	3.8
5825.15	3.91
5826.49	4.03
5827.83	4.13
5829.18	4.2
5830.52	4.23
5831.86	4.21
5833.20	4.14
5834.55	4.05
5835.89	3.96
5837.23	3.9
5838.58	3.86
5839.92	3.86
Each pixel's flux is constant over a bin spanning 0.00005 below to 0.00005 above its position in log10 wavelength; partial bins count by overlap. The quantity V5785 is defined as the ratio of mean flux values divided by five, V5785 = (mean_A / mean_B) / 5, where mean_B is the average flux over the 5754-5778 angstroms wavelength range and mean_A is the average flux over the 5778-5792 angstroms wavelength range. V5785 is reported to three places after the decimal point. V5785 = 0.186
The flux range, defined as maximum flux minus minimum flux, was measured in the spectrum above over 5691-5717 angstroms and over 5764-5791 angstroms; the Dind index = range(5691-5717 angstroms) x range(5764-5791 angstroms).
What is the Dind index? 0.23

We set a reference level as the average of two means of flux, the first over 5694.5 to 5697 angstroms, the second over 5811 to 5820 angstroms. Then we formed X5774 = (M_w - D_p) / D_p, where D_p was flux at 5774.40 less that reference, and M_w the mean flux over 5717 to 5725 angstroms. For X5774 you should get -16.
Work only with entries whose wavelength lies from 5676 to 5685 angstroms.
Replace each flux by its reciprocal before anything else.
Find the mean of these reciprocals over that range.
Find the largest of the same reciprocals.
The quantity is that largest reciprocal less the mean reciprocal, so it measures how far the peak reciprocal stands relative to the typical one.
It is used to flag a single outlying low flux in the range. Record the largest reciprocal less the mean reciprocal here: 0.010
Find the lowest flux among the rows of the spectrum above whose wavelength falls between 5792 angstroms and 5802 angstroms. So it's 3.49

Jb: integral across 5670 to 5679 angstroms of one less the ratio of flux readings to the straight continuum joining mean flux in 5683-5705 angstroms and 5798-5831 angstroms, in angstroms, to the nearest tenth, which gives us 0.2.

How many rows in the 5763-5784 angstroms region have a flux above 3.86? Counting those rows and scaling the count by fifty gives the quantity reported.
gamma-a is 300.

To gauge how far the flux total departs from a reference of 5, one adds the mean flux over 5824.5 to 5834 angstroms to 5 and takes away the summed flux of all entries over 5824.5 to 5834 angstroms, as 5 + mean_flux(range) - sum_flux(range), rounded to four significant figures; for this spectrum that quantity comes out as -19.73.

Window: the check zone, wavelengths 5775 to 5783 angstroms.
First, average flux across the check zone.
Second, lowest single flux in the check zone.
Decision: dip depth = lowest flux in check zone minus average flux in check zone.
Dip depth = -0.04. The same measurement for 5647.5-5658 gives -0.06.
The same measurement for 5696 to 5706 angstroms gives -0.06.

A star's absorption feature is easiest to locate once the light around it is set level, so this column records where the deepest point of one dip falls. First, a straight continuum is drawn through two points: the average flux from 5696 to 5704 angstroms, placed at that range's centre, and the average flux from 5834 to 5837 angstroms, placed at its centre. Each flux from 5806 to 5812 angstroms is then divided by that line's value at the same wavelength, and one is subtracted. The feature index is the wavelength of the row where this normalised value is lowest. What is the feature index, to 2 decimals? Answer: 5806.40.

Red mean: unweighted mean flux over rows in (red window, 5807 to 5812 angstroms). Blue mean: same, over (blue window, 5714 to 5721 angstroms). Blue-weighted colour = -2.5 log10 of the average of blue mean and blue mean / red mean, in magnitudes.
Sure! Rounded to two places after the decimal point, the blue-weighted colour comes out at -0.92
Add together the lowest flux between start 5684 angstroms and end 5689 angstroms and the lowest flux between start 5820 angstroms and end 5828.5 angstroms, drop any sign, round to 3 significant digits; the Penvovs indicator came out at 7.46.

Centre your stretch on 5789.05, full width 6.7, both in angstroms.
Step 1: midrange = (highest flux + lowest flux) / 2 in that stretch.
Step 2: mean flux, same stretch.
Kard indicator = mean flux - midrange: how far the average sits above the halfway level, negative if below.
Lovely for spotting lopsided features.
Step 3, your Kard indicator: 0.01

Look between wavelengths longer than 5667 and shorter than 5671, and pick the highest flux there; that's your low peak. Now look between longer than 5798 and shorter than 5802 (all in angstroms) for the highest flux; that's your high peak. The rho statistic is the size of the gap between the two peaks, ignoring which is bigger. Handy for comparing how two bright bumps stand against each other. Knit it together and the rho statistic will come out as 0.29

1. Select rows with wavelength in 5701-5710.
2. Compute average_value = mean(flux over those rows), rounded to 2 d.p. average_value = 3.67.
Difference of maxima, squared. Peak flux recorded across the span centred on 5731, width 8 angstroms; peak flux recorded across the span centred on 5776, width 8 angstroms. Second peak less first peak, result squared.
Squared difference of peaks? 0.10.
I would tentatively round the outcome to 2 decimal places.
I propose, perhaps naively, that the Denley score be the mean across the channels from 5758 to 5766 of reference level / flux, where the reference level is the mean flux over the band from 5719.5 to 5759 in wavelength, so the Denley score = 1.02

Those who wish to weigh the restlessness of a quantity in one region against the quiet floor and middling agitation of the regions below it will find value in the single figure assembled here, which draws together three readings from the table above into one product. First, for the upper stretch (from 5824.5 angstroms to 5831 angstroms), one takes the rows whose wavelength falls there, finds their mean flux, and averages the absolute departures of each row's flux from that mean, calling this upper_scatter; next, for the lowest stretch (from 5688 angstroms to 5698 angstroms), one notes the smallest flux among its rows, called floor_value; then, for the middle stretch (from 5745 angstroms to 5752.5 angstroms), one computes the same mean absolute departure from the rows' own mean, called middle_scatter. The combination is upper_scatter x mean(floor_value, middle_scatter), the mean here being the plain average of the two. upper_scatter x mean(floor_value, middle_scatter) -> 0.19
